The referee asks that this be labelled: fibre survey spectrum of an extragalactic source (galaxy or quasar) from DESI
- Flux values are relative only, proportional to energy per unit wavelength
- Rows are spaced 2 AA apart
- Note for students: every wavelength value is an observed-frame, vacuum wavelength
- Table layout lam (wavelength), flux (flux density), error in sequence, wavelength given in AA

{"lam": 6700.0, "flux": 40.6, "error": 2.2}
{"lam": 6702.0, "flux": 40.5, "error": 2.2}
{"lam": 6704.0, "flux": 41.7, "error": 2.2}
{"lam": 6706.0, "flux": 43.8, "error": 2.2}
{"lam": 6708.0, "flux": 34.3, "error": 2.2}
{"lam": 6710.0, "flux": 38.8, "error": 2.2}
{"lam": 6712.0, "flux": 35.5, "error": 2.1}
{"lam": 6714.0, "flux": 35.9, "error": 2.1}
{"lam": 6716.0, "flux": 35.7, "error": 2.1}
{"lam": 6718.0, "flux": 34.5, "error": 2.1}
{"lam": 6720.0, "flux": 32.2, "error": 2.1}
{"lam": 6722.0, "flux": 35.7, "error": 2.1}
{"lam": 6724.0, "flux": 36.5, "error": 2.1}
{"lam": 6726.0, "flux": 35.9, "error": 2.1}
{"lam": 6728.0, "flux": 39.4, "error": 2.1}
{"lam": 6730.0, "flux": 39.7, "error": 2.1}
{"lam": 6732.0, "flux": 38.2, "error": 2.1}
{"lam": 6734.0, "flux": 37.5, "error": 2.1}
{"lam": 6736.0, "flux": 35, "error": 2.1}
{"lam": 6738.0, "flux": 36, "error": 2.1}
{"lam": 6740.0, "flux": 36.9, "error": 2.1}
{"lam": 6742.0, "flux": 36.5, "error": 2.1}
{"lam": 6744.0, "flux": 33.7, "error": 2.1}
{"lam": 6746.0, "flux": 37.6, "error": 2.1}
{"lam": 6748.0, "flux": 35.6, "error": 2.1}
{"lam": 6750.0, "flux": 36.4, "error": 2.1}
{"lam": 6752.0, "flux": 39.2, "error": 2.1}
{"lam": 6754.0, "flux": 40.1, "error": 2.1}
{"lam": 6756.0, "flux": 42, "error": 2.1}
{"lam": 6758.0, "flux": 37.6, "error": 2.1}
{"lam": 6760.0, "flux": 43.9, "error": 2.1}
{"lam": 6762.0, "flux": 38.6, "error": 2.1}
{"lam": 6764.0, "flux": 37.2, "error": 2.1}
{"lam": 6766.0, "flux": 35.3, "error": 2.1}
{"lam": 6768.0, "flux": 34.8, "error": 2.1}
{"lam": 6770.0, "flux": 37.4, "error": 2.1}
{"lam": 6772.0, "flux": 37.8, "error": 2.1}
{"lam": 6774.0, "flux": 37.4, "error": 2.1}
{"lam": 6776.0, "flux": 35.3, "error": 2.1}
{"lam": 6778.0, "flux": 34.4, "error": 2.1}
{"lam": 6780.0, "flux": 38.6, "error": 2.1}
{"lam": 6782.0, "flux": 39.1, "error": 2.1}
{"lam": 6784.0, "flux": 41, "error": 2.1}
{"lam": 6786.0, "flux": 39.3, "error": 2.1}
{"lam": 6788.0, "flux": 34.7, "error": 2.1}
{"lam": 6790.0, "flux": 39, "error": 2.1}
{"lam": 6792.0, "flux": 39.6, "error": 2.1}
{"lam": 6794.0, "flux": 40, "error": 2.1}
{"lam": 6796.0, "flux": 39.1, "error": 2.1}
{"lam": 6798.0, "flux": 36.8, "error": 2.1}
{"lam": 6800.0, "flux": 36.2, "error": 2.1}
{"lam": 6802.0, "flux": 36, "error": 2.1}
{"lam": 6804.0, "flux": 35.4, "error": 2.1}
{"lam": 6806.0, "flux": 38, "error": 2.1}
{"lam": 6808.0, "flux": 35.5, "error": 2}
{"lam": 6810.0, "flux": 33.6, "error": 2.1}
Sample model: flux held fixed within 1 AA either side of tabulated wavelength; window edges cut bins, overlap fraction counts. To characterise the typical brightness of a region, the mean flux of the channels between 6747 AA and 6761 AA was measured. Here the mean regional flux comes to 39.3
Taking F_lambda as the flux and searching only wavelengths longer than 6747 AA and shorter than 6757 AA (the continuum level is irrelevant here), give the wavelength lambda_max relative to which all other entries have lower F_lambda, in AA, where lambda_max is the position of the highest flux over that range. 6756.0 AA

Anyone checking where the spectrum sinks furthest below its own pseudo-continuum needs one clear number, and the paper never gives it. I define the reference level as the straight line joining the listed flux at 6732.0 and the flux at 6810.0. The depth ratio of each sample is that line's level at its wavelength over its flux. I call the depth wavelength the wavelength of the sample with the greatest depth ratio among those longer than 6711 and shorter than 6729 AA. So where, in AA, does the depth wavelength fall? 6720.0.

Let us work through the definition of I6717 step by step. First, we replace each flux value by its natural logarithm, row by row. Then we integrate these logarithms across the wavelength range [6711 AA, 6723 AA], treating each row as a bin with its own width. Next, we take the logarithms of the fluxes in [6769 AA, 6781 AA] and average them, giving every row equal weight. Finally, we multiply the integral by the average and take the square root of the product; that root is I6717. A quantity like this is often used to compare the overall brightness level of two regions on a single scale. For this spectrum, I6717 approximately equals 12.4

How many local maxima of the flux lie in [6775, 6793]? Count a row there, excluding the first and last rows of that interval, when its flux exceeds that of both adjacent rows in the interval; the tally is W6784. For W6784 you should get 1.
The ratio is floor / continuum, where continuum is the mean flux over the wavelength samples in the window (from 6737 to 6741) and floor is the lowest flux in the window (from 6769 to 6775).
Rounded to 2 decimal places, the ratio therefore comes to 1.03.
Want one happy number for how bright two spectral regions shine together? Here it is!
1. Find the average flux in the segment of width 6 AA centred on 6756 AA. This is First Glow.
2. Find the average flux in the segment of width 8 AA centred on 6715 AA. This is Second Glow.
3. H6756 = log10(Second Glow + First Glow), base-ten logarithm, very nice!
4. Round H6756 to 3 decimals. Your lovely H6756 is 1.877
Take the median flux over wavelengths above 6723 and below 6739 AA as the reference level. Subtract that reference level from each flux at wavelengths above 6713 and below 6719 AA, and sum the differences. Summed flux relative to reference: -4.9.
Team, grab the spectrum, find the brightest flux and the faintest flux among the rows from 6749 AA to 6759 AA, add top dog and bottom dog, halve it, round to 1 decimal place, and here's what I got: 39.2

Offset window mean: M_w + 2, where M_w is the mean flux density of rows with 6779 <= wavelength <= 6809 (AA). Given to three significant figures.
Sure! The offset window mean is 39.9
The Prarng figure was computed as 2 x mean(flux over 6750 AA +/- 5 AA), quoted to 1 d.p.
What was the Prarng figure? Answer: 75.6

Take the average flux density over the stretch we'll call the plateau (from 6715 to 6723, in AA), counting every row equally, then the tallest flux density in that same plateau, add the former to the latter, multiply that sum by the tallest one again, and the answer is 2507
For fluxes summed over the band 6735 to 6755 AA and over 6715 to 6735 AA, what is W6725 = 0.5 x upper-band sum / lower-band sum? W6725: 0.502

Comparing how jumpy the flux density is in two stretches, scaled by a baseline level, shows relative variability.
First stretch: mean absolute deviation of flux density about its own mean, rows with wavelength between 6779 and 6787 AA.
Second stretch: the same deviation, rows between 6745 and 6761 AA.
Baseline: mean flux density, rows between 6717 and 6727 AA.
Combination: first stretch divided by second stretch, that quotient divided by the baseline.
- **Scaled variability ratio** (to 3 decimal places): 0.010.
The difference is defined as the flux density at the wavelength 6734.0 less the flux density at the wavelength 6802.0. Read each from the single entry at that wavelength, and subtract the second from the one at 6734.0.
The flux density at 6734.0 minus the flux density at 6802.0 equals 1.5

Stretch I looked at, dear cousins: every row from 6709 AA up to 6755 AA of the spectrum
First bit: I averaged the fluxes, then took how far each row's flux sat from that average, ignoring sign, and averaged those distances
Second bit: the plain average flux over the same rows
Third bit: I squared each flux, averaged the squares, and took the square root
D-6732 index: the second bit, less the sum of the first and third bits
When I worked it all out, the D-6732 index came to -1.6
